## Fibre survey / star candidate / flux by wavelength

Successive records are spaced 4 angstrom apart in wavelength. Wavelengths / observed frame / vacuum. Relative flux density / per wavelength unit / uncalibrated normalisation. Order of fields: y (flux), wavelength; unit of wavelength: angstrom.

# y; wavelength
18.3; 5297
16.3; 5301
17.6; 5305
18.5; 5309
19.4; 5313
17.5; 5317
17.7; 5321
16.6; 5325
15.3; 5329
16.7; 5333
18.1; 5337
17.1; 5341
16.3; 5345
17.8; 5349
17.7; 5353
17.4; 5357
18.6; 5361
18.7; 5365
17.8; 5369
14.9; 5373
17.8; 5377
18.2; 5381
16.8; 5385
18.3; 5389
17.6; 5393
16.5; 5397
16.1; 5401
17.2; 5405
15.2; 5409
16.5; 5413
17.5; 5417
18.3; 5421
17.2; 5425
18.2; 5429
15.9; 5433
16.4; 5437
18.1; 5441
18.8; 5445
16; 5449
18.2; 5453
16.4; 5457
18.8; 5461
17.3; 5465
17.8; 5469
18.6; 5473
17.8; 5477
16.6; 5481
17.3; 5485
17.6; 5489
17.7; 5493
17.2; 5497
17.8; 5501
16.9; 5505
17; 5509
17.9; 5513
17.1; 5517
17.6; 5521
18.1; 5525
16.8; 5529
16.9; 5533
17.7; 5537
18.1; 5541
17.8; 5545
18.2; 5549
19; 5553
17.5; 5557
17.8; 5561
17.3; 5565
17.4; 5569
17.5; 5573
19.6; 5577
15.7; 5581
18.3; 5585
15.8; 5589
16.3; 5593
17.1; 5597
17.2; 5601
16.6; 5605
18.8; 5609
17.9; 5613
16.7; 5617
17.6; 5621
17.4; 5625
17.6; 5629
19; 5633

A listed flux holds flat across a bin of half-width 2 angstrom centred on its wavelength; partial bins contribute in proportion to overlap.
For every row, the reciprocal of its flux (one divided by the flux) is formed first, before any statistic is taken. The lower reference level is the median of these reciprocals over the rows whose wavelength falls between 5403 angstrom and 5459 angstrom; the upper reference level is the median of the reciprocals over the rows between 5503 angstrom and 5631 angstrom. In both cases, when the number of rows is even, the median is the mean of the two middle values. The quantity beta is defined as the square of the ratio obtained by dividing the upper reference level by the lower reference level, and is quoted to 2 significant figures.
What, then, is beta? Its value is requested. 0.97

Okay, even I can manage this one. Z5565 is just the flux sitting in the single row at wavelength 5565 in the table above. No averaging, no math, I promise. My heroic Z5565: 17.3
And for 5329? 15.3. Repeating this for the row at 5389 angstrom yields 18.3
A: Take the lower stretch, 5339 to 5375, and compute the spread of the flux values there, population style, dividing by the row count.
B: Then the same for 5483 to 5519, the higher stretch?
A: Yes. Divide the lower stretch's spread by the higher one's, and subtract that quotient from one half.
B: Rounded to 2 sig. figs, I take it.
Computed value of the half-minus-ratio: -2.7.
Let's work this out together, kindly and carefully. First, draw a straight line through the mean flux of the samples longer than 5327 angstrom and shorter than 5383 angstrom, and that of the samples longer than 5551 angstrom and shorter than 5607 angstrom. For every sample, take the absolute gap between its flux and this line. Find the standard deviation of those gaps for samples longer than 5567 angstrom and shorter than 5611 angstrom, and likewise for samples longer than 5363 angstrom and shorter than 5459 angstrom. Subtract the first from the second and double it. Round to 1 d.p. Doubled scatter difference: -0.3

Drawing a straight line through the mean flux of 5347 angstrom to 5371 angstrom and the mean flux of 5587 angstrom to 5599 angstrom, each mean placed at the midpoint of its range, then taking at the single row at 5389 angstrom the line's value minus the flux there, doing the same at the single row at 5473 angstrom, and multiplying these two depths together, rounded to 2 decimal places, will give 0.70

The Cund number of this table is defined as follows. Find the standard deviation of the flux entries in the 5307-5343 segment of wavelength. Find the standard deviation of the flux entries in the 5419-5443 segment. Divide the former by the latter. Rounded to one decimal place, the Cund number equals 1.2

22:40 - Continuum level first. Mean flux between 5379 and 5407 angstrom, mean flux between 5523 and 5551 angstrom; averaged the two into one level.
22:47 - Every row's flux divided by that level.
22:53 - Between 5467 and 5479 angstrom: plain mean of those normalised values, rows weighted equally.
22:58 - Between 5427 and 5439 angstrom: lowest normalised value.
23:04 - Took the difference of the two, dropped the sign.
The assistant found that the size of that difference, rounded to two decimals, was 0.12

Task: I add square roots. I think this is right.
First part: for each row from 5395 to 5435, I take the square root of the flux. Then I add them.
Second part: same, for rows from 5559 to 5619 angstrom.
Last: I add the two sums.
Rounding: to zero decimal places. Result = 103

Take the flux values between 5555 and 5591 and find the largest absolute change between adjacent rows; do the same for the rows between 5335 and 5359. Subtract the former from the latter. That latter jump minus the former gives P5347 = -2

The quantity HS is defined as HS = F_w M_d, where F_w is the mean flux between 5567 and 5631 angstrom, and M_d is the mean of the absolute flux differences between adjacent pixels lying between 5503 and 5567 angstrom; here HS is 11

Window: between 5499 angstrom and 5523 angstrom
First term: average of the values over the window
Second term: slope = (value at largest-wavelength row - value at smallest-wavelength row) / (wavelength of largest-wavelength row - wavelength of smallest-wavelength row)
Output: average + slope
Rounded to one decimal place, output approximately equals 17.4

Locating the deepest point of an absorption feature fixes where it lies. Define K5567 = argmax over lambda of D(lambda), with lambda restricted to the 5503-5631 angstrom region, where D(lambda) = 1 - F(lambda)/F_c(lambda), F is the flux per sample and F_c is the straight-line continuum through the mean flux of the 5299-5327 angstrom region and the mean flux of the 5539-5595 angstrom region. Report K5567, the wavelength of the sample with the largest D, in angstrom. 5581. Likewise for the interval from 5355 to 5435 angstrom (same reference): 5373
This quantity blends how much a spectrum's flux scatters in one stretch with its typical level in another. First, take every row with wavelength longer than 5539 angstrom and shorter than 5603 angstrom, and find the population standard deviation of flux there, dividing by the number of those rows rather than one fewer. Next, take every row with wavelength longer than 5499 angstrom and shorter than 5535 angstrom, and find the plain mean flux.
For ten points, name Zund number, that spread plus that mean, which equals 18.3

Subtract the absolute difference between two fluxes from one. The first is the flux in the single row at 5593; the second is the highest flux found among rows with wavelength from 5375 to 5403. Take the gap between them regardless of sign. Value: -1.0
